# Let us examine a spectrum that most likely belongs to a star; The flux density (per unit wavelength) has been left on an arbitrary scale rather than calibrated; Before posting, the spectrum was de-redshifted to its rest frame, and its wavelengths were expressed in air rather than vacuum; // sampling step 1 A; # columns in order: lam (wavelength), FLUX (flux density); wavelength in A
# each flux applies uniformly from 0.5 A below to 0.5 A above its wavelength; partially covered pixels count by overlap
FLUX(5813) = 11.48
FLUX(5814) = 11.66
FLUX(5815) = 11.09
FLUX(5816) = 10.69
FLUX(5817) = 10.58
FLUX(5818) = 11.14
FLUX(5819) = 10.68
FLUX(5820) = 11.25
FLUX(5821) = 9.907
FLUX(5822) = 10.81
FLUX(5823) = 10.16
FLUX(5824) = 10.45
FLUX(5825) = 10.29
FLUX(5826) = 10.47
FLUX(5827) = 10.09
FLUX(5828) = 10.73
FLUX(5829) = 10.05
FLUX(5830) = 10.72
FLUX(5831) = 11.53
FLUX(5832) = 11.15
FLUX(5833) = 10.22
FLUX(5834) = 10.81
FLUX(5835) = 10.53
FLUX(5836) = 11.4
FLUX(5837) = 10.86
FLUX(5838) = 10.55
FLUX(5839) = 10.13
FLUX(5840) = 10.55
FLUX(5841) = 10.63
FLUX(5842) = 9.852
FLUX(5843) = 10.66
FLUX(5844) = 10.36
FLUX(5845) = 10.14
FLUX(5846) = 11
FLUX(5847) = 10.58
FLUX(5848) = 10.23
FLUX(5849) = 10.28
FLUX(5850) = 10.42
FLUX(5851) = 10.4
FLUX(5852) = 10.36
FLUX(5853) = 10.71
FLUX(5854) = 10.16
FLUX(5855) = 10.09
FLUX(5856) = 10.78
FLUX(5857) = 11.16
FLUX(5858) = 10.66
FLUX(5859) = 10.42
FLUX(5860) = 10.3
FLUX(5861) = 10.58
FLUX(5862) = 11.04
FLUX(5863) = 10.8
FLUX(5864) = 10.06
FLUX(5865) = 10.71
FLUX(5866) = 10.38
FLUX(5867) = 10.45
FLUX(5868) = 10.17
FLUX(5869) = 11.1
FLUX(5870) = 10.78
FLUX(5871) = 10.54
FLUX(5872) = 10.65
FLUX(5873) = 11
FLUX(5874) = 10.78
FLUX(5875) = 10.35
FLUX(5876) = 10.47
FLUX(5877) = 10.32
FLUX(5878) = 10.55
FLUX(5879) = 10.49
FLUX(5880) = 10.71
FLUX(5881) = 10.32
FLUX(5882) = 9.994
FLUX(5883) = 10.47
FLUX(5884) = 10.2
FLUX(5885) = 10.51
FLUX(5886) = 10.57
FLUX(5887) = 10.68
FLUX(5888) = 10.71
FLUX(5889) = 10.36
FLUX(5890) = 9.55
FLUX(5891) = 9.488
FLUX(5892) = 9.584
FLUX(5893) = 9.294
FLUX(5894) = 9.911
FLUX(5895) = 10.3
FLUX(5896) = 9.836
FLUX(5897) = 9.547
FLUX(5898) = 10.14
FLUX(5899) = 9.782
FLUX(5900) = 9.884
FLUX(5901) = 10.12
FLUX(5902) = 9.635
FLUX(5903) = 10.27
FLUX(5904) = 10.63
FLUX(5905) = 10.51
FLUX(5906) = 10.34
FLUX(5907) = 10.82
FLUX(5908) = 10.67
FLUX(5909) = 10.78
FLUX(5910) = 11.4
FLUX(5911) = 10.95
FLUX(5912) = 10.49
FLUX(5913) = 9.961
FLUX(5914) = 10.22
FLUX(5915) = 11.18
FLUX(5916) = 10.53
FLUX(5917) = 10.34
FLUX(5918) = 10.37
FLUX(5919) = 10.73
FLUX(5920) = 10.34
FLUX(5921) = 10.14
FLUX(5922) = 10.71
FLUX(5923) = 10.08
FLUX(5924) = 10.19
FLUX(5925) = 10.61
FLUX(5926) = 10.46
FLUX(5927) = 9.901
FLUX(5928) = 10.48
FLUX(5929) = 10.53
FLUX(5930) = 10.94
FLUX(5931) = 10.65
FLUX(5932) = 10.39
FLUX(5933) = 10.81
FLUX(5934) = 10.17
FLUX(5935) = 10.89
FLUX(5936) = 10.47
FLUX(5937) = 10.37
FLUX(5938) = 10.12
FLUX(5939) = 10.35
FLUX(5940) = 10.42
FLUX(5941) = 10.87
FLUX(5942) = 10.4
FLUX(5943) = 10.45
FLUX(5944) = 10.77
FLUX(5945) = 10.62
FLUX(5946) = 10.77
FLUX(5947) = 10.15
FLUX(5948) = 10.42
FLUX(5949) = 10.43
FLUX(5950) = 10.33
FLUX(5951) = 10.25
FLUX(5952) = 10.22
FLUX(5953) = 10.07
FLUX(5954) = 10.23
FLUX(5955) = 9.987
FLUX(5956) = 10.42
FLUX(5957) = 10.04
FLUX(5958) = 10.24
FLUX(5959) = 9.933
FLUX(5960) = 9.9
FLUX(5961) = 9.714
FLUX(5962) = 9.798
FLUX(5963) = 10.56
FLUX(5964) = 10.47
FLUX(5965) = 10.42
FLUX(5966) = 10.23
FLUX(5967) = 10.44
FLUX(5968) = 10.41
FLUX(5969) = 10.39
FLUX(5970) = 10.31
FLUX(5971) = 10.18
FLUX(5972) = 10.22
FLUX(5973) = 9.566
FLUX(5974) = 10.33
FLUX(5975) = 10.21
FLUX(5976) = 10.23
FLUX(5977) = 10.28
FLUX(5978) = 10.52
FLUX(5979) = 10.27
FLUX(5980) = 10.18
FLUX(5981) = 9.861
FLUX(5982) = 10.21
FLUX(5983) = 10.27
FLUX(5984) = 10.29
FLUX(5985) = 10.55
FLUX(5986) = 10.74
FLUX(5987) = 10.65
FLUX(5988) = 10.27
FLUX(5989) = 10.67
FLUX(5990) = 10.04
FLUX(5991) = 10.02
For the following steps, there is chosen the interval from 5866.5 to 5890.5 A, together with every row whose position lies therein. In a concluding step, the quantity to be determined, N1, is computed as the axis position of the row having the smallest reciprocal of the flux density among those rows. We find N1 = 5869 A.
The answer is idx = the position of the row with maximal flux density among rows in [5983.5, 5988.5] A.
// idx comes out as 5986 A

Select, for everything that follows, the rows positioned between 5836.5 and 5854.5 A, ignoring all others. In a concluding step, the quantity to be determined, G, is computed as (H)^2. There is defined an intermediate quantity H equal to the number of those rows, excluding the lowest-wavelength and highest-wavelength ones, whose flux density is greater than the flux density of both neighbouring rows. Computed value 25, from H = 5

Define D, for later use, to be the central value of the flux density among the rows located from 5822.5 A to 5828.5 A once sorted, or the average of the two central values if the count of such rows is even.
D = 10.4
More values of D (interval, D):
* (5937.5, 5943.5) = 10.4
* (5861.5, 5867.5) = 10.6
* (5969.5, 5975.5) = 10.2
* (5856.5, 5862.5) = 10.6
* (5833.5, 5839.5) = 10.7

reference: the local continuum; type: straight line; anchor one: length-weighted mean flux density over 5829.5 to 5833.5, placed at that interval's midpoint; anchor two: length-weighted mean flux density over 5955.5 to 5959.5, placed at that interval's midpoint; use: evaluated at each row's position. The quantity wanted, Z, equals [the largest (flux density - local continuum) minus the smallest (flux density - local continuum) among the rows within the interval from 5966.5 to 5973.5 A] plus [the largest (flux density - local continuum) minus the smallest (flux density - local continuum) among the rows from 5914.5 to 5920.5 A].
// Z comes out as 1.67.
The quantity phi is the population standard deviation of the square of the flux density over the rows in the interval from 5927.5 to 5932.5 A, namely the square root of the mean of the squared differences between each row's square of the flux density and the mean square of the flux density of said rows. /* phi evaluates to 4.1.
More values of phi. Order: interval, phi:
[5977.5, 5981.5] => 4.8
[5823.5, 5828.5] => 4.4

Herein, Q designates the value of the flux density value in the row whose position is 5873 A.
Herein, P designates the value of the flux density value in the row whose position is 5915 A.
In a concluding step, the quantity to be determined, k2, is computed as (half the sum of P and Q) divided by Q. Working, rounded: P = 11.18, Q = 11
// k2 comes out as 1.01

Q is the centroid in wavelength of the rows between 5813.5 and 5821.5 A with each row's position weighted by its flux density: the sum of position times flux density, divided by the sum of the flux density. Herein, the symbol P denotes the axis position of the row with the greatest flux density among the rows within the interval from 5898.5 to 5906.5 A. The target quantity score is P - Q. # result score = 86.6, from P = 5904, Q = 5817.4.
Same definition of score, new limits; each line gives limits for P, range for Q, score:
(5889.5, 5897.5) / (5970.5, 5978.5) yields -79.5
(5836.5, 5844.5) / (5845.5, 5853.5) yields -12.5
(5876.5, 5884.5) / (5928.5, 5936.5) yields -52.5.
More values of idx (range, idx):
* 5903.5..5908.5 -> 5907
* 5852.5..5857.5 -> 5857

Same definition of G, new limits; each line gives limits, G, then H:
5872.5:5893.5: 36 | 6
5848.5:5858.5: 9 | 3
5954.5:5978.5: 36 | 6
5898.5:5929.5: 64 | 8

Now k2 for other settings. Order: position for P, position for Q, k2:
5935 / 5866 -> 1.02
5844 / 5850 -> 1.00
